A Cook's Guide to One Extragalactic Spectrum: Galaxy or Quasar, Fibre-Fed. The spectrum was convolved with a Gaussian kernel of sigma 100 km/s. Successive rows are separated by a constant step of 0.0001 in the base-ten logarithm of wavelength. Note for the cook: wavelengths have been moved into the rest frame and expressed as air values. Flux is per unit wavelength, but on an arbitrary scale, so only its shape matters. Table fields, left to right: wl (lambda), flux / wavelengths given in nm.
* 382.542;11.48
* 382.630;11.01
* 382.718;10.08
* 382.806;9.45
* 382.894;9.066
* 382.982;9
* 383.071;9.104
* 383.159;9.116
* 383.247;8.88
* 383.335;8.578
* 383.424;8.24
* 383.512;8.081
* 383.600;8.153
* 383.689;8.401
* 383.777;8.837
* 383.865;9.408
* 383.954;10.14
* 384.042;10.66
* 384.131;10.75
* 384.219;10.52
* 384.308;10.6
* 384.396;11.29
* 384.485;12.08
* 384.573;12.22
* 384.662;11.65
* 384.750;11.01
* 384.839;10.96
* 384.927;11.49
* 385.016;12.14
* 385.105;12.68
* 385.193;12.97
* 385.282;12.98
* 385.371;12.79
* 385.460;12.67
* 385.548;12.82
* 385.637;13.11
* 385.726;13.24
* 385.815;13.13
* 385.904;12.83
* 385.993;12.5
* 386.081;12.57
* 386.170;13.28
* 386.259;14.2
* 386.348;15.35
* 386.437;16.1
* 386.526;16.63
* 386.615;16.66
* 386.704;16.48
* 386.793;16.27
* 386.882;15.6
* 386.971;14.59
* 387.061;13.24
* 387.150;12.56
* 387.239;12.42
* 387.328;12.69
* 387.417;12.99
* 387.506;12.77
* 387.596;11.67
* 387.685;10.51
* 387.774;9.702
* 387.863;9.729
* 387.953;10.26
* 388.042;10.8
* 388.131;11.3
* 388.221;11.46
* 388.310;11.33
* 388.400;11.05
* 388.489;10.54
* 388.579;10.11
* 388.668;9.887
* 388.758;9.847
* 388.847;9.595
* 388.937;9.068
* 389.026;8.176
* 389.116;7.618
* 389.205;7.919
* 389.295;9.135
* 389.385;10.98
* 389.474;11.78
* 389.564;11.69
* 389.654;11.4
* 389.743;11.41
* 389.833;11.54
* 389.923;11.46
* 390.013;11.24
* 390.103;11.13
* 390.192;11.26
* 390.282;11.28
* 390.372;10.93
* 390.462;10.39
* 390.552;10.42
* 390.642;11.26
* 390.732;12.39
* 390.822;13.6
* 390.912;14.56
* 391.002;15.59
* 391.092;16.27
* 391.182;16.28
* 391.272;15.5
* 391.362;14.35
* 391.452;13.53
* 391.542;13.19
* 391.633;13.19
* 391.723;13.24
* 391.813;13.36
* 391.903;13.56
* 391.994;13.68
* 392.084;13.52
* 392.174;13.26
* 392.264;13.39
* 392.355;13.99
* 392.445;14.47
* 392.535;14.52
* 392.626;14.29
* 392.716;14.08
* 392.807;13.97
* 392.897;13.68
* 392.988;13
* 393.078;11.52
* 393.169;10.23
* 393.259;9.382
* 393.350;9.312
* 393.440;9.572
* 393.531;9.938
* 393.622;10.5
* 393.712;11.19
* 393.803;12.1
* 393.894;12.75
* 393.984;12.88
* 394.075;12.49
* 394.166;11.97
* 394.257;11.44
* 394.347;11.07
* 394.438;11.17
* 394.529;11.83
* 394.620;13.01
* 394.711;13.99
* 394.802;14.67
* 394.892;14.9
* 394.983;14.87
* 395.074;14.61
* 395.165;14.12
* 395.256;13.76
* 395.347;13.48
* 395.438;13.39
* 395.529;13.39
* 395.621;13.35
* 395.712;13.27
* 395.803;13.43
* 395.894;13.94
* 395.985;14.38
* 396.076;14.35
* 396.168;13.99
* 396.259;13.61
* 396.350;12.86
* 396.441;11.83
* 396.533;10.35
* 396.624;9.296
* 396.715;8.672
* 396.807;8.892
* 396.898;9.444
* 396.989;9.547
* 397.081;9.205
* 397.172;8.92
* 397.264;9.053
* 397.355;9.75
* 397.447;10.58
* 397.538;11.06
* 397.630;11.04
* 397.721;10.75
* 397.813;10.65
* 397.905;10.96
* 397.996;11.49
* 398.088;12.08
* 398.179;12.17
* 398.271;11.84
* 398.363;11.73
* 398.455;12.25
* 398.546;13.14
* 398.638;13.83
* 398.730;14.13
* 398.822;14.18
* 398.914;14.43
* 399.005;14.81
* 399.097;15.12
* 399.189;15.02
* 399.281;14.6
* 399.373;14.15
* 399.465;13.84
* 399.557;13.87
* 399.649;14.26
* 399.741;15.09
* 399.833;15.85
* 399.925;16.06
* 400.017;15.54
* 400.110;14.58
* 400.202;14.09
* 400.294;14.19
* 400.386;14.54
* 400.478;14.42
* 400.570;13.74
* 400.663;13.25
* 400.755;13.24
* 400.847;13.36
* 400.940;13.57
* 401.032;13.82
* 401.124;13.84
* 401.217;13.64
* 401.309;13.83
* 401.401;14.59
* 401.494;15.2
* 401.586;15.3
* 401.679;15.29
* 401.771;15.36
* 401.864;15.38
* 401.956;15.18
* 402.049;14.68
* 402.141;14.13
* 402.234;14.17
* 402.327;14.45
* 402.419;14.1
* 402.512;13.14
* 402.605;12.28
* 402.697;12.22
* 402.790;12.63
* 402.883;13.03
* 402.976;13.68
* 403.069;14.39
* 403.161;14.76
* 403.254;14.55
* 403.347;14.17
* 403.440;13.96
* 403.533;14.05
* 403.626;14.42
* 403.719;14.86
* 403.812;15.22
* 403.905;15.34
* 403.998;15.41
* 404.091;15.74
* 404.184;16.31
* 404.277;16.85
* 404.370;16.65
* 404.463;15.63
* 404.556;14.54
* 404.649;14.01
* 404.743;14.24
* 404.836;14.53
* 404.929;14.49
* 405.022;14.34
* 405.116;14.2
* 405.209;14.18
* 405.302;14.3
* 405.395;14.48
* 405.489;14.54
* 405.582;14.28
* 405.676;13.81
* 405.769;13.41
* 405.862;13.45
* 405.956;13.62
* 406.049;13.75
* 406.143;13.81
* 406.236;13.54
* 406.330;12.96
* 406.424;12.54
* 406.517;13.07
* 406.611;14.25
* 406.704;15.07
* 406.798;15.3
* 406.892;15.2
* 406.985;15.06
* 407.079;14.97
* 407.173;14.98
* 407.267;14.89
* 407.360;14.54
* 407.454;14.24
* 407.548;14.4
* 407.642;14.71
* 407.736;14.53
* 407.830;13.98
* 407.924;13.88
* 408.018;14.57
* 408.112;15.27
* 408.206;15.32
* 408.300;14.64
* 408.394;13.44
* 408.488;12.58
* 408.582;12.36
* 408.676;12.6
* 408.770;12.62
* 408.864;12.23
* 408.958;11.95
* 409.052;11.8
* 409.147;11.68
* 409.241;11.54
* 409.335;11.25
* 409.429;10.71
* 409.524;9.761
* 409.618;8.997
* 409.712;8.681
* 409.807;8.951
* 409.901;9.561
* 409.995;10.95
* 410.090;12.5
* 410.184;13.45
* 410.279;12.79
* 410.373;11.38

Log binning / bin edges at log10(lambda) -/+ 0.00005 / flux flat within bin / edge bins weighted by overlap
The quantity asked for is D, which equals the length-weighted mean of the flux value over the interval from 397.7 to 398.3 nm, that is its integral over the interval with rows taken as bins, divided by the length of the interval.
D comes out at 11.4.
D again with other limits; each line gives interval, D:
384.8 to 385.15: 11.9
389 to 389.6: 9.6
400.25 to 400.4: 14.3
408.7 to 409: 12.3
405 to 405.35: 14.3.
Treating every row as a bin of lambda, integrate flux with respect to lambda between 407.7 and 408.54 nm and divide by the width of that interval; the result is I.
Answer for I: 14.2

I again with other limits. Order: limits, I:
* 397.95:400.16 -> 13.9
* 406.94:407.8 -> 14.7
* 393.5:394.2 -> 11.8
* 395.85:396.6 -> 13.0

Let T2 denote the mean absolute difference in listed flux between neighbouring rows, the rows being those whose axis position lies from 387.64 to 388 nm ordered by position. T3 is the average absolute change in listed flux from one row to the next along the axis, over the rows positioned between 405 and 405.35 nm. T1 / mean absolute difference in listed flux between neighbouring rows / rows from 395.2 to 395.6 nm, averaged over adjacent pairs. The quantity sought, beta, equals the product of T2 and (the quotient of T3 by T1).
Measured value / 0.34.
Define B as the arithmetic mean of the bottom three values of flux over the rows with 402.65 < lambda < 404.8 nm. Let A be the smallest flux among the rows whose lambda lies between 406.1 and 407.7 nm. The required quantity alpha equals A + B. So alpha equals 25.2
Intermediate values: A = 12.54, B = 12.6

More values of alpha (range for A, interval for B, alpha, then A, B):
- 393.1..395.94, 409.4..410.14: 18.2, 9.312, 8.9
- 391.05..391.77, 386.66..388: 23.1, 13.19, 9.9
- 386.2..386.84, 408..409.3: 25.9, 14.2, 11.7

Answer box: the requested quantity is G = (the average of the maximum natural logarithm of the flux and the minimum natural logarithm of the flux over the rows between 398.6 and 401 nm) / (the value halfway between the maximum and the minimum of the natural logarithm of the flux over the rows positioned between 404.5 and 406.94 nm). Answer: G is 1.02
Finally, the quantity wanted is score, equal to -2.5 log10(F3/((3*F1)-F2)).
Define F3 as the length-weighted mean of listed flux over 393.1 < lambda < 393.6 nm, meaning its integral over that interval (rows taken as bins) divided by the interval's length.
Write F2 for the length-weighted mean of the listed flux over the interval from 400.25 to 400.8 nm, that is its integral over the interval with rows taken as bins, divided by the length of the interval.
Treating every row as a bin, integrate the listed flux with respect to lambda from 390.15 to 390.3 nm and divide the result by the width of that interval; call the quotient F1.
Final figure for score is 0.768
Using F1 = 11.3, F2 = 13.9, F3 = 10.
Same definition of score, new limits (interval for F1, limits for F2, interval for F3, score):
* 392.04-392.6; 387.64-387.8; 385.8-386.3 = 0.951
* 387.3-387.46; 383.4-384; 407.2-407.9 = 0.786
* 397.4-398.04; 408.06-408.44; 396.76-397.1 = 0.728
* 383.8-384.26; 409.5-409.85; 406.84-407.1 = 0.391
